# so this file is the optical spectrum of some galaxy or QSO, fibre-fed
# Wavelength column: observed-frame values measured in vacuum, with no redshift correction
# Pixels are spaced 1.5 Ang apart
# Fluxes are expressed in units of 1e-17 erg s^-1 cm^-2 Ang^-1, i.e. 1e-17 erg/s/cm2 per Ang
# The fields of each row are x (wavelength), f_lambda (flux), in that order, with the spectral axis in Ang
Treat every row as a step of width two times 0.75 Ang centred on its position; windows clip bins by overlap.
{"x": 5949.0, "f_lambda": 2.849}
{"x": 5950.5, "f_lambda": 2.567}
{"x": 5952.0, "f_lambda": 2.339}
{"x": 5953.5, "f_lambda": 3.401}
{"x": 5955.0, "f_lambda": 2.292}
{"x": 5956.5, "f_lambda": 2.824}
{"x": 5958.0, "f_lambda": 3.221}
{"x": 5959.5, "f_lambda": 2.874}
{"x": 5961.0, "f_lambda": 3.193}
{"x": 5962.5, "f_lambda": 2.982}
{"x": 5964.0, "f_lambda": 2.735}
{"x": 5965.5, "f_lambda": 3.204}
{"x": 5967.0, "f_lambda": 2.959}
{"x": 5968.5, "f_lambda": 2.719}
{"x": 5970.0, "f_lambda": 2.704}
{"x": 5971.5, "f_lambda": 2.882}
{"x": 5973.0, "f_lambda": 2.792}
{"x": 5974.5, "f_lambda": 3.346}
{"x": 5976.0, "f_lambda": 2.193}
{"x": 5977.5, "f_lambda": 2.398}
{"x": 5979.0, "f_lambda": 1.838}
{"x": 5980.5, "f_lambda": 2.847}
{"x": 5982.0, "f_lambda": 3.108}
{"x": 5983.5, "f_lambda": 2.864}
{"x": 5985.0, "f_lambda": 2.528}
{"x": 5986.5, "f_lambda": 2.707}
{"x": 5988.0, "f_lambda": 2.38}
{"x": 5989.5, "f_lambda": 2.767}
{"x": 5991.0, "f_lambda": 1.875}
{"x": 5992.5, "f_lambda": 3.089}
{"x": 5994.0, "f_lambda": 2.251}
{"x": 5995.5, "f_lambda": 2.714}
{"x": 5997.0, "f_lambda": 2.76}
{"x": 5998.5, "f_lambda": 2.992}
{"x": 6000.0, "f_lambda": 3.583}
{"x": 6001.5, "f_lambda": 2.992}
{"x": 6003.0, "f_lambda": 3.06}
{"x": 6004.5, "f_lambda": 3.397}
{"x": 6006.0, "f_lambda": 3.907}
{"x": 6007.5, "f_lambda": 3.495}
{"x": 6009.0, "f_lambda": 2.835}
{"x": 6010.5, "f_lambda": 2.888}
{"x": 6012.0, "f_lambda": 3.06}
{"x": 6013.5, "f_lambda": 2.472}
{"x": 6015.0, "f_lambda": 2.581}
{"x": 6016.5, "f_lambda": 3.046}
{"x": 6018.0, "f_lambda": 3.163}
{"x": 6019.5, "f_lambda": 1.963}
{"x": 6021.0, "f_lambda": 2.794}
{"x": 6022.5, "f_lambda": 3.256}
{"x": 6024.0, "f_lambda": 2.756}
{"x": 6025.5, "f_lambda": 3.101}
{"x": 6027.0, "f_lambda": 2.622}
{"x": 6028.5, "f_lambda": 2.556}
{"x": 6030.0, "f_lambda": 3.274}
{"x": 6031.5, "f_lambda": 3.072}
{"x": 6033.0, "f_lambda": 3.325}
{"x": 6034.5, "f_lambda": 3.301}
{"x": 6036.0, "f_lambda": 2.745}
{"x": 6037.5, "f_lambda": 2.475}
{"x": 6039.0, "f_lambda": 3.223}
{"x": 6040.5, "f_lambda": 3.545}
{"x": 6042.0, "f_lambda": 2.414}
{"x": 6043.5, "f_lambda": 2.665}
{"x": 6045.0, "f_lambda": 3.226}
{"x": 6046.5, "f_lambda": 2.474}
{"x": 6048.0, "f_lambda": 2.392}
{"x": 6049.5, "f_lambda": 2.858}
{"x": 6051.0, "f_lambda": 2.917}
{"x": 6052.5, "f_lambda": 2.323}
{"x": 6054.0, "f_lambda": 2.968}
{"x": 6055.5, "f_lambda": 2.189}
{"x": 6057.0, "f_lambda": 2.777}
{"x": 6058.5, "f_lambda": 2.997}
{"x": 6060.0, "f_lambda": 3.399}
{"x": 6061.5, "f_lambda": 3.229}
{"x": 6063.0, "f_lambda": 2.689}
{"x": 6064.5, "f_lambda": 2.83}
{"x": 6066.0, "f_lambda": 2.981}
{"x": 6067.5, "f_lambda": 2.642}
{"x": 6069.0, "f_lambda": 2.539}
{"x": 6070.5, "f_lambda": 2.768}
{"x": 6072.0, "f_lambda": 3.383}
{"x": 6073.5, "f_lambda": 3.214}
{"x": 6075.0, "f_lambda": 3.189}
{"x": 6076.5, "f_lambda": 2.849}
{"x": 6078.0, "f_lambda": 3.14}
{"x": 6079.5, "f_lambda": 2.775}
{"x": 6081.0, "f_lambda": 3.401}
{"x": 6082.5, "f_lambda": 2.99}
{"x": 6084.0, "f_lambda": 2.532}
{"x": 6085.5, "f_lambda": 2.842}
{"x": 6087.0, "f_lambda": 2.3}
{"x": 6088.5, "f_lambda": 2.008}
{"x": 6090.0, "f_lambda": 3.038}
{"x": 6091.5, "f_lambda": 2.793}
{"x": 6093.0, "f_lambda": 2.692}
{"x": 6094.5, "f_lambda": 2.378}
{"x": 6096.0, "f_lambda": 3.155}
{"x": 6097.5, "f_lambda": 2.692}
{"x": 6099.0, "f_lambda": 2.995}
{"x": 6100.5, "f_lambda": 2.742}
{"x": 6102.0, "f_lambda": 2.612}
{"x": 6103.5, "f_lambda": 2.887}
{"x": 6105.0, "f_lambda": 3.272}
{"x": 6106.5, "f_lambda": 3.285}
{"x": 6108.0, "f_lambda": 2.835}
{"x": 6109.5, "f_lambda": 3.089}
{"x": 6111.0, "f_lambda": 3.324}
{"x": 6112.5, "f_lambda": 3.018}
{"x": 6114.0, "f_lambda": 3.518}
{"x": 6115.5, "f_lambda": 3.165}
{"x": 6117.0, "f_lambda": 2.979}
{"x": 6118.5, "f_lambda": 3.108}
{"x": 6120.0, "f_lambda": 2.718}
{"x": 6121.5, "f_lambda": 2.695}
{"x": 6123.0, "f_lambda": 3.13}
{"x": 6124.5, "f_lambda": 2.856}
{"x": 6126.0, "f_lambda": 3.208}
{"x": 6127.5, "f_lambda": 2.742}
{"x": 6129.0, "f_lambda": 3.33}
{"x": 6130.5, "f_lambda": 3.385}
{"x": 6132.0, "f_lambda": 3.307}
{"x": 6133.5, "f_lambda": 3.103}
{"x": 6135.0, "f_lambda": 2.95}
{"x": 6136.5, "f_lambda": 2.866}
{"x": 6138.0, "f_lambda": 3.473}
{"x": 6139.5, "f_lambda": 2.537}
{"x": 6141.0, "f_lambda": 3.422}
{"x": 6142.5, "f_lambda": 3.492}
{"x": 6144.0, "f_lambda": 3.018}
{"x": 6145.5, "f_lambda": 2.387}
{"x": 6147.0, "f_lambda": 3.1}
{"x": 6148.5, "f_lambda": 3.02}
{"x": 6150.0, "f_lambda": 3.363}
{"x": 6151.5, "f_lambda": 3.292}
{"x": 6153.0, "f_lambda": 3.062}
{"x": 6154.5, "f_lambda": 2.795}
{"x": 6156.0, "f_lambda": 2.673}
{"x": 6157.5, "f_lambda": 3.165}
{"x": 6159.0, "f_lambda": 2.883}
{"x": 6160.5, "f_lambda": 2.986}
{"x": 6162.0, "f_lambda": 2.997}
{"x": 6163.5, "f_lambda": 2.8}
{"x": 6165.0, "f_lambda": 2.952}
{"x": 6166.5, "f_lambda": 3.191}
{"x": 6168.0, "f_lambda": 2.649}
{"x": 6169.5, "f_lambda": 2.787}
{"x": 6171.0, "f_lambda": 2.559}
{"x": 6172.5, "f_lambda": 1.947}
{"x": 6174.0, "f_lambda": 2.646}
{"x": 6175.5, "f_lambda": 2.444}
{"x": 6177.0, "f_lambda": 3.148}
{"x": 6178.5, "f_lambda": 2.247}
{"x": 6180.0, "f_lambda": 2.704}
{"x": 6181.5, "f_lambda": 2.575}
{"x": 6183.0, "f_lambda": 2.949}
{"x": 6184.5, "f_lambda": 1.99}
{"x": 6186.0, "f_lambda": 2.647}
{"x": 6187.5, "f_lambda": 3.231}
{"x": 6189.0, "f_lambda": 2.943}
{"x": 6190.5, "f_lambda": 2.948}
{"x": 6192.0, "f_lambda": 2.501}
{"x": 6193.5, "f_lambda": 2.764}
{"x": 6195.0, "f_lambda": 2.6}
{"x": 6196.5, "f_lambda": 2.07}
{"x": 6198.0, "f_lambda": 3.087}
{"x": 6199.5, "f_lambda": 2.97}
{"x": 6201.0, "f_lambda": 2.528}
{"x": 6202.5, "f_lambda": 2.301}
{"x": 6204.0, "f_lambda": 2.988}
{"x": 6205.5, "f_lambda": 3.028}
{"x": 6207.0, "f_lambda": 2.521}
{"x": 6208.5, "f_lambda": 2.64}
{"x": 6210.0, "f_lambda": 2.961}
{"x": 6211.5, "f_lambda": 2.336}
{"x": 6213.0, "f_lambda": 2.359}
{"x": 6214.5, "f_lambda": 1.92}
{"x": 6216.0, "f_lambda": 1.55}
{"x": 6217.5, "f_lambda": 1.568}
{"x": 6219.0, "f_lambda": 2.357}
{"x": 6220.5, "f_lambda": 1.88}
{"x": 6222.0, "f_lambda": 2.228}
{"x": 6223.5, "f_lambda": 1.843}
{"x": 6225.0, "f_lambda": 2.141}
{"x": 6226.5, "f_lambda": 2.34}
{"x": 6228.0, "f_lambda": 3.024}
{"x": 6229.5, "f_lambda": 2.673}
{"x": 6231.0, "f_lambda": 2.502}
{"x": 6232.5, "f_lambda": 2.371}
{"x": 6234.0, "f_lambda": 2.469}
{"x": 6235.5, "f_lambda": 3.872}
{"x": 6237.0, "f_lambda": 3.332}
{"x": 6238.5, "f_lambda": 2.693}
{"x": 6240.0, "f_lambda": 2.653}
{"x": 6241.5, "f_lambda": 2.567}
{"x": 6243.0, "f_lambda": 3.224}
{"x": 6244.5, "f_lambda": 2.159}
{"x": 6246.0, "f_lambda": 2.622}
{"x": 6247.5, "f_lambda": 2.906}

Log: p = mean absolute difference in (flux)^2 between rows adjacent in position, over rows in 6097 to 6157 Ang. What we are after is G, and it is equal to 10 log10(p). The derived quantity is 2.8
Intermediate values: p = 1.90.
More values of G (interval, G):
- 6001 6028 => 4.0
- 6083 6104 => 3.2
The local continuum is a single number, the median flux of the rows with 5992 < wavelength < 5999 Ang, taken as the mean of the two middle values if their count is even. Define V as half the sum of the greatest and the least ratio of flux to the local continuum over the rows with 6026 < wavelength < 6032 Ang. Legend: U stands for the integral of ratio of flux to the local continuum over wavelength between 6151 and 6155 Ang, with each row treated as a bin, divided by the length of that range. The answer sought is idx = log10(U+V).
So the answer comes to 0.335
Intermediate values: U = 1.11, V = 1.06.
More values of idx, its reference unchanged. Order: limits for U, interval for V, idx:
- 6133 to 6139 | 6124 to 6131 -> 0.347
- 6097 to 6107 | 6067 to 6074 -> 0.329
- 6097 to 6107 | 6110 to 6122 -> 0.339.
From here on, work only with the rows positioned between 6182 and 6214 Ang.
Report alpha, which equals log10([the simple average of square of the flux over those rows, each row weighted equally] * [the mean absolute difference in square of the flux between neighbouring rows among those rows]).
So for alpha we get 1.19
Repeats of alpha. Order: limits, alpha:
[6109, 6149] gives 1.31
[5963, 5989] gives 1.18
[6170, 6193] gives 1.26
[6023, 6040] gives 1.27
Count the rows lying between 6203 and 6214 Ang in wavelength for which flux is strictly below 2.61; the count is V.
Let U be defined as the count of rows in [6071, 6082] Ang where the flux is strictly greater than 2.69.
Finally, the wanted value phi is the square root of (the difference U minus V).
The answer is 2.0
